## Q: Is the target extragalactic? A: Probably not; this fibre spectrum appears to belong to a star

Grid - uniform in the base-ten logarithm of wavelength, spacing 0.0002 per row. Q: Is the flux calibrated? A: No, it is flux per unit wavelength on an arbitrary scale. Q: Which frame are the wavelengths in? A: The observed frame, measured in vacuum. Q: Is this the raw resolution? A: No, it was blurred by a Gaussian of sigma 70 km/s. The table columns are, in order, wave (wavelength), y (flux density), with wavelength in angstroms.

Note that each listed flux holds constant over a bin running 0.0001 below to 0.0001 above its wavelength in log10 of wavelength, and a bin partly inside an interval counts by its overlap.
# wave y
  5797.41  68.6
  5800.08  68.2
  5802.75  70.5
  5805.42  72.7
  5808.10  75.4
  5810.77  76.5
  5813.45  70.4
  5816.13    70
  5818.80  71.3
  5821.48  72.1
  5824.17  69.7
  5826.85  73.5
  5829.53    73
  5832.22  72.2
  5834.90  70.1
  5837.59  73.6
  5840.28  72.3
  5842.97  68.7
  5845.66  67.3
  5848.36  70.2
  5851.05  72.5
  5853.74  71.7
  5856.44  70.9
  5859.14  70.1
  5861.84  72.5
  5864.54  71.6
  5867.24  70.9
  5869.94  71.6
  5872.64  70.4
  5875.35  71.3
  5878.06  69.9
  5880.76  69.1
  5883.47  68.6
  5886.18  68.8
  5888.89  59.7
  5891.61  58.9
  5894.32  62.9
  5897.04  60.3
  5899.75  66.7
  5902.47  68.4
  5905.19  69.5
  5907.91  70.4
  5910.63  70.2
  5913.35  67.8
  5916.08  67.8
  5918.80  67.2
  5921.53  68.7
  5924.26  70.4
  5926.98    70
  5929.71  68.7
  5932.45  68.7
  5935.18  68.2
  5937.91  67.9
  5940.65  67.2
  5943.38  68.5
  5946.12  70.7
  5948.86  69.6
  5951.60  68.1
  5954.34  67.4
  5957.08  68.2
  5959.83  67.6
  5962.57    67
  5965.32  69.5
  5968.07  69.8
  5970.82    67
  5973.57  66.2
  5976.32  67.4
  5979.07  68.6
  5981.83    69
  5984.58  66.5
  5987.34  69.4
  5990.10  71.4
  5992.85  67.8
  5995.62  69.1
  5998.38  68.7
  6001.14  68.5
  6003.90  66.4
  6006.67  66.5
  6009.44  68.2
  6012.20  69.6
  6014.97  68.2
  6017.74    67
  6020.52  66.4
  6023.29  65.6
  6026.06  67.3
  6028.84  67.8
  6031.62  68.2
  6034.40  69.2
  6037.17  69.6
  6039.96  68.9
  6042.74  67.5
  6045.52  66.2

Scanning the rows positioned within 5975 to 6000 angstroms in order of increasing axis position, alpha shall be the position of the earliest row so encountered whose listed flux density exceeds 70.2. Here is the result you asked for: 5990.10 angstroms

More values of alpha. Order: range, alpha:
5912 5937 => 5924.26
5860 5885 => 5861.84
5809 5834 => 5810.77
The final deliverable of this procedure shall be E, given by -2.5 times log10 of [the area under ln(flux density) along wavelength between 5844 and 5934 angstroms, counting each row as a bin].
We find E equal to -6.45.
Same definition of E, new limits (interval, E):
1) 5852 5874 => -4.93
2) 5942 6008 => -6.11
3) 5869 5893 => -5.01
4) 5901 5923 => -4.92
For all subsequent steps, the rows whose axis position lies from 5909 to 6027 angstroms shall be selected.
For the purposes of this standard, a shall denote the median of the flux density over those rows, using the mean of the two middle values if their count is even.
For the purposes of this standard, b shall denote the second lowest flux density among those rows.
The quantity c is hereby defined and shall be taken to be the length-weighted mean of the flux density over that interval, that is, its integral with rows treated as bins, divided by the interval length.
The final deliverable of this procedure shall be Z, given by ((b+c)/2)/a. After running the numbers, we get 0.986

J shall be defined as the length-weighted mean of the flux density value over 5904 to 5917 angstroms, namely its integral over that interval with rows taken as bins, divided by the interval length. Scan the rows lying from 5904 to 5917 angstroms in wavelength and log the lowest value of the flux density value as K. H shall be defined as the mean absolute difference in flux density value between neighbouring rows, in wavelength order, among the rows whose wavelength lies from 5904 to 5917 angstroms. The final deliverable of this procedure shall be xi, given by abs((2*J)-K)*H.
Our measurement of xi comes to 62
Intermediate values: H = 0.9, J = 69.2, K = 67.8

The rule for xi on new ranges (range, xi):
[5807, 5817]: 193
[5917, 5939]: 57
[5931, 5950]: 71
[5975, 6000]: 127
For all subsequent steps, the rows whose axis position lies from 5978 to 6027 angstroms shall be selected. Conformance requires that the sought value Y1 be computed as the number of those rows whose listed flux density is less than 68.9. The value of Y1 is 13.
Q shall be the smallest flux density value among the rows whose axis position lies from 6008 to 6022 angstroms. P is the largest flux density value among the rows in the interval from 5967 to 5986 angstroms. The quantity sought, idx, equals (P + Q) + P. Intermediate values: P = 69.8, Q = 66.4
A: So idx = 206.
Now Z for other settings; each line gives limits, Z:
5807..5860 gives 0.981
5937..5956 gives 0.998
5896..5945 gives 0.986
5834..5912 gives 0.917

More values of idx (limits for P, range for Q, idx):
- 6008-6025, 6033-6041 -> 208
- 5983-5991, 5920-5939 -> 211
